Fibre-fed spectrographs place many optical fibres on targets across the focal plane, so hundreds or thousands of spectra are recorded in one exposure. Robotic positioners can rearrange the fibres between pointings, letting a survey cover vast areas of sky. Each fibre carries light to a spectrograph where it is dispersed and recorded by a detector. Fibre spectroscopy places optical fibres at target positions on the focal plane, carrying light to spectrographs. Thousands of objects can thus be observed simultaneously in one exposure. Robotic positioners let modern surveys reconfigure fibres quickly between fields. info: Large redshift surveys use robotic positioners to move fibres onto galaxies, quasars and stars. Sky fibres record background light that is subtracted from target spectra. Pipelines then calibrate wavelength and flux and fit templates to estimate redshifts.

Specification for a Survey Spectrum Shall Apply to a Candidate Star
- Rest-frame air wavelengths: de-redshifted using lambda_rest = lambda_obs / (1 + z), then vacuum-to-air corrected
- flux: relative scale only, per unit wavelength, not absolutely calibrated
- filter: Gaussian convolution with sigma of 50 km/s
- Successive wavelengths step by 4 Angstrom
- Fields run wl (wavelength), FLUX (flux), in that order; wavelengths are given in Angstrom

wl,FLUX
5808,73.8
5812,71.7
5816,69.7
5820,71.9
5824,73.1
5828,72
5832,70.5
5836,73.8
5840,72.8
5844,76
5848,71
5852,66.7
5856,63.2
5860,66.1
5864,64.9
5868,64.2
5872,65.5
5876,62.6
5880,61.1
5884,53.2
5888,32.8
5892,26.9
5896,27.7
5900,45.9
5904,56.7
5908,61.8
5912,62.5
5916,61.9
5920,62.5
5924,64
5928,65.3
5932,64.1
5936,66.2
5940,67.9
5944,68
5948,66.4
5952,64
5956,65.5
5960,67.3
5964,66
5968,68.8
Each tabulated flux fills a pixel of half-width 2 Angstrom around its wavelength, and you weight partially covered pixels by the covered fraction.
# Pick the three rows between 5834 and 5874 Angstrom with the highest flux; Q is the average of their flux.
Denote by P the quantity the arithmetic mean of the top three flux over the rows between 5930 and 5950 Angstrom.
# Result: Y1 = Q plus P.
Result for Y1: 142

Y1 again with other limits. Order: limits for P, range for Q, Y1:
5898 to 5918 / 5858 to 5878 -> 128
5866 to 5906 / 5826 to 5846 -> 138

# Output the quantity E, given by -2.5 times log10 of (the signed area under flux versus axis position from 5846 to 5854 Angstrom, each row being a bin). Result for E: -6.85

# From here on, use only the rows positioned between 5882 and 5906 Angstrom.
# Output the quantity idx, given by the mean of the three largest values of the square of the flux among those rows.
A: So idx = 2717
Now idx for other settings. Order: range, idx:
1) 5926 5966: 4588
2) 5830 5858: 5507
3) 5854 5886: 4290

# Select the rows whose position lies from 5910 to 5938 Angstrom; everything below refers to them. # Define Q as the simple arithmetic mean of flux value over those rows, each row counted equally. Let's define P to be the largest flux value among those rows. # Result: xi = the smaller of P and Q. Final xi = 63.8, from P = 66.2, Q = 63.8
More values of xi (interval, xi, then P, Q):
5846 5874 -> 65.9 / 71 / 65.9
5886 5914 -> 44.9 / 62.5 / 44.9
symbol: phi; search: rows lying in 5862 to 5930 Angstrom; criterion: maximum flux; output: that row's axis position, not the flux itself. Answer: 5872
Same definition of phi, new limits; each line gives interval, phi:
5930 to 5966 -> 5944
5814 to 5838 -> 5836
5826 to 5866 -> 5844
